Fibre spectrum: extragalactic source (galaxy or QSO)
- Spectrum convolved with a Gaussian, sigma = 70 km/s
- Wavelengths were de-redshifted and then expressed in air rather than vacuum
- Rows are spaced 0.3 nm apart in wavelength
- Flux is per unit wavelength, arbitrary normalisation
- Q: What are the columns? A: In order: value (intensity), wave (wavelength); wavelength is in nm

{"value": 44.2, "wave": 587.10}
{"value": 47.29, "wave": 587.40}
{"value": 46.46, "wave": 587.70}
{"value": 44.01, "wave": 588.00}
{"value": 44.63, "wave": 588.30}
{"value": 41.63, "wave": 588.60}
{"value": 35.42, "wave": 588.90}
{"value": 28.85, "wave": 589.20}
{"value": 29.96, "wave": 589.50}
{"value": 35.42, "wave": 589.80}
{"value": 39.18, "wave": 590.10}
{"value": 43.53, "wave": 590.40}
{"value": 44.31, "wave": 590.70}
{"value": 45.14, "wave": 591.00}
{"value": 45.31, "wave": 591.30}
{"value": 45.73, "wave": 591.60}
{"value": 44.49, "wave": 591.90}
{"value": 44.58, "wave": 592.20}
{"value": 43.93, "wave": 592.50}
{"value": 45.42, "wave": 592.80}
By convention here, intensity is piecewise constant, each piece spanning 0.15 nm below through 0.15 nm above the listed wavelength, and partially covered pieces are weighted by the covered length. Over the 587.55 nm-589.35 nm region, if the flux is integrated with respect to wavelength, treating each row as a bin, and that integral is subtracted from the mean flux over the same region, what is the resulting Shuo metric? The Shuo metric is -32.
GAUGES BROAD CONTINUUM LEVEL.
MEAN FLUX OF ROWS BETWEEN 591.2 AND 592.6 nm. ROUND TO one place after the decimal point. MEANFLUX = 44.8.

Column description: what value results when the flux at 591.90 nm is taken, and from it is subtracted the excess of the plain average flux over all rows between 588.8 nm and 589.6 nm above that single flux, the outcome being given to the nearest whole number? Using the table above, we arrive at 58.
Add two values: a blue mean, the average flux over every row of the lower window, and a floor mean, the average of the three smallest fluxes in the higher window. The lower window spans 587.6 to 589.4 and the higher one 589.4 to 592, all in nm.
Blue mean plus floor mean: 75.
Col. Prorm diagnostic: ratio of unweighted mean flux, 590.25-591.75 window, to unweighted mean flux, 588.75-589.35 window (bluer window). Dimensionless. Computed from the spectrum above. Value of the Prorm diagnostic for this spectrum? 1.39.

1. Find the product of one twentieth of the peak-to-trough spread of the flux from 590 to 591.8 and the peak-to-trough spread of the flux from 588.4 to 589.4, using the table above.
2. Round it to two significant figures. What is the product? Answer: 4.2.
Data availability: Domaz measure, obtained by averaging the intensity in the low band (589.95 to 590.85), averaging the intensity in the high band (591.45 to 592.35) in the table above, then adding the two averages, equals 87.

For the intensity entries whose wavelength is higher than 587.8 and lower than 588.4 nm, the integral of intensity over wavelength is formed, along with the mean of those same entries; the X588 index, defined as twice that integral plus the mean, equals 98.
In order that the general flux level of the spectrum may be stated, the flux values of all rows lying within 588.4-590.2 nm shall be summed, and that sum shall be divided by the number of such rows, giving 35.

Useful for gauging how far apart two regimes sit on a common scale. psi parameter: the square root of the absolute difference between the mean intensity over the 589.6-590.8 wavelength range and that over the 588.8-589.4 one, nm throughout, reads 2.9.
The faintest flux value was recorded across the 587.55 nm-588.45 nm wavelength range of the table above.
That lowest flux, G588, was 44.01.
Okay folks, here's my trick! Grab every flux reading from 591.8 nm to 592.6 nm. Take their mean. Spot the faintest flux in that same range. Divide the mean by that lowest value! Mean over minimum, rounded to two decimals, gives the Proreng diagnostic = 1.01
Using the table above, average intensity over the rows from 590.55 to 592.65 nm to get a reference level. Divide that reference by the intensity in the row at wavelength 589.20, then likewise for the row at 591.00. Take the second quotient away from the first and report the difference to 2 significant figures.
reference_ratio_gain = 0.56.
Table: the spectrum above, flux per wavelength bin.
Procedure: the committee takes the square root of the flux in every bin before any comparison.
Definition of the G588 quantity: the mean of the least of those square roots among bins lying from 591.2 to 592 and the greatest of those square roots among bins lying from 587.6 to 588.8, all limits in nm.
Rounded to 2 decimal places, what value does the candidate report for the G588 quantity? 6.74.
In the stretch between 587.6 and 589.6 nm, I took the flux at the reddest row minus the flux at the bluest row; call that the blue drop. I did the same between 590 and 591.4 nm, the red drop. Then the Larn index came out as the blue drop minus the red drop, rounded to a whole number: -23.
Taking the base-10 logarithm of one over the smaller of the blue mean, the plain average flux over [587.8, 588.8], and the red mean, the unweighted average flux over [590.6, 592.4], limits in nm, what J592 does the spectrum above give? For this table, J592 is -1.64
